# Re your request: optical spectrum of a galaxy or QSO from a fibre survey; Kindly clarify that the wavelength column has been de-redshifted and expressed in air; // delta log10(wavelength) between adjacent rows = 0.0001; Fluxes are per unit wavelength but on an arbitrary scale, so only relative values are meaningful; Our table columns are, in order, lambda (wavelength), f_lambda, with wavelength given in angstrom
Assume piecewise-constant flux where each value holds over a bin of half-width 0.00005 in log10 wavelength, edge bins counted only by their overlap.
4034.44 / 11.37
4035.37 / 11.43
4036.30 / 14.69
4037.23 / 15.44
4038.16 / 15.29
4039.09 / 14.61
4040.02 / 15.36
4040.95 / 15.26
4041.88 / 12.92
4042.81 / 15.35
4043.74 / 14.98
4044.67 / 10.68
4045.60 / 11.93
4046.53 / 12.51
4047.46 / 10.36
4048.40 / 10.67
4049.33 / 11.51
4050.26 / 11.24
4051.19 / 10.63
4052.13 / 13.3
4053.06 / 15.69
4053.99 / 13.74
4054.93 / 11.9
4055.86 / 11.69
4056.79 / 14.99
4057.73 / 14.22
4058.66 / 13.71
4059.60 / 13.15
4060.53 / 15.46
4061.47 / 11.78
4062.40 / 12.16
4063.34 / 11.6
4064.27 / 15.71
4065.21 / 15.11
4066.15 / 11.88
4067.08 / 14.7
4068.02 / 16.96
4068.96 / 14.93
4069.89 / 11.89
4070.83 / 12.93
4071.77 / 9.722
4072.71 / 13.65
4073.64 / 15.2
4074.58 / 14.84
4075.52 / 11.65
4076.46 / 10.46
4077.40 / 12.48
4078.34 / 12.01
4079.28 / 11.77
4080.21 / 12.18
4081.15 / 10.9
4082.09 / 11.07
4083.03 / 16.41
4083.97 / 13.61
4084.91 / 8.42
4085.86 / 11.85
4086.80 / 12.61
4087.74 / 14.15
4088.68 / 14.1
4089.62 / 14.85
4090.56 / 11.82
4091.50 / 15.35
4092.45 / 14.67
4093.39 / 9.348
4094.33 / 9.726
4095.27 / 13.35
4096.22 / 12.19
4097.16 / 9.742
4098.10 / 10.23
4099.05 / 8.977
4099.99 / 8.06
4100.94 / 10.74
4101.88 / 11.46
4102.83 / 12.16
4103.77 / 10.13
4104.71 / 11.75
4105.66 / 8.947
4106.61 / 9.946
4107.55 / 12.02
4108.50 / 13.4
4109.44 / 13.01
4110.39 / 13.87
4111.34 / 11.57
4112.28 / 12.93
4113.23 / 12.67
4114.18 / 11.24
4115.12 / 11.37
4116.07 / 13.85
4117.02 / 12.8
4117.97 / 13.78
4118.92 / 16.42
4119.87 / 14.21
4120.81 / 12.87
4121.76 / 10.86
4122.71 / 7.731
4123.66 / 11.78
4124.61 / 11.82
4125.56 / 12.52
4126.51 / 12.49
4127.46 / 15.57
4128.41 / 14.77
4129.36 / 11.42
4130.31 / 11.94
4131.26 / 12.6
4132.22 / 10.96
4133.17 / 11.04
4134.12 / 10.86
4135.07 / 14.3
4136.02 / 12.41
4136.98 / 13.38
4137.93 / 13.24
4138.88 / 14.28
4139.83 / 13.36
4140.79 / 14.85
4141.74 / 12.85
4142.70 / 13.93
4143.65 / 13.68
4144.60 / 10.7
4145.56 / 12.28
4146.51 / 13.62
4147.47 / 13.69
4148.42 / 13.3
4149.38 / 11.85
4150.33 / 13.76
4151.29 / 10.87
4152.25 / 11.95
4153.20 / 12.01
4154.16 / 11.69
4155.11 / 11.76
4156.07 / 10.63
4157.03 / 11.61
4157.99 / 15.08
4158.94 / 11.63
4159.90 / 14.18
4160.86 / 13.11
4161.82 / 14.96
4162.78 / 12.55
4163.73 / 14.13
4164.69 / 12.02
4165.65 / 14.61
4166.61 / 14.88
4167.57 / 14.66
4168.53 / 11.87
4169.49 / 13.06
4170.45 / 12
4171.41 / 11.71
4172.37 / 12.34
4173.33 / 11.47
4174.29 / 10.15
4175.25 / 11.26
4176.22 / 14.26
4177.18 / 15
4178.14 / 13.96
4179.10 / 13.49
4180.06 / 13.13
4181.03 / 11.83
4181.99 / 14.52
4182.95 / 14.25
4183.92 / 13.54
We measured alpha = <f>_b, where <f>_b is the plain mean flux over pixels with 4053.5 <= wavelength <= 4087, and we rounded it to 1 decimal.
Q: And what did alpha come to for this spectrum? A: 13.0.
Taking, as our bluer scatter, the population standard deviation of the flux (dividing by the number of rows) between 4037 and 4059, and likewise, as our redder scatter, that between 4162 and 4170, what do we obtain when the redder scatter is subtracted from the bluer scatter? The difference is 0.65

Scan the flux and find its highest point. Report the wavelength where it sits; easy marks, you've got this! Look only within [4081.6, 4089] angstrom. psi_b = 4083.03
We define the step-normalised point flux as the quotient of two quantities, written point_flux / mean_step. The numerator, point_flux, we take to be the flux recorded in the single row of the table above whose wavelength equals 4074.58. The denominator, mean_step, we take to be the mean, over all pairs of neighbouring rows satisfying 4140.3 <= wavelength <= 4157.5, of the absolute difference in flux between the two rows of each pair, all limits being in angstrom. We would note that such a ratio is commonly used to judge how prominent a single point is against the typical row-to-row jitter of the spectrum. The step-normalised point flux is 12.9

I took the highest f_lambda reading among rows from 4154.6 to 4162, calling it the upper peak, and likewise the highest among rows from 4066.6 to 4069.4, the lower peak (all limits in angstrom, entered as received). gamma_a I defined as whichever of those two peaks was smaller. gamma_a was 15.1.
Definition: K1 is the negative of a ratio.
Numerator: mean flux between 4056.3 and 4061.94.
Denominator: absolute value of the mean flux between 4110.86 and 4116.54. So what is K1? -1.13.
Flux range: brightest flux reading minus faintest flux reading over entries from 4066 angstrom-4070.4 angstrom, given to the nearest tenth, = 5.1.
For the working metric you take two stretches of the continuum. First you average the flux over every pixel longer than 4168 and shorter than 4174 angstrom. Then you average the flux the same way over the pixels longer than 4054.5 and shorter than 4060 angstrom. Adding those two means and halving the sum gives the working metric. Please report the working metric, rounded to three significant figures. 12.7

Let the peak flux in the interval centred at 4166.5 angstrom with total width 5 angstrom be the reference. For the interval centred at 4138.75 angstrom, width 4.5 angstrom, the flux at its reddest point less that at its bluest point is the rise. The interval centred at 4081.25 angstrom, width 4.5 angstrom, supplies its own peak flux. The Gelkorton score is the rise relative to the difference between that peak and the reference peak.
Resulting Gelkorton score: 1.0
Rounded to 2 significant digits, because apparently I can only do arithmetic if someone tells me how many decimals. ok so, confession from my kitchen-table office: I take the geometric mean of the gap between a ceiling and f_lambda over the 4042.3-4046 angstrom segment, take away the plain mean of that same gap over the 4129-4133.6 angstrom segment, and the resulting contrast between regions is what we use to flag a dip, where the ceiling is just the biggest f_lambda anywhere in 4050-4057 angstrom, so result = -2.6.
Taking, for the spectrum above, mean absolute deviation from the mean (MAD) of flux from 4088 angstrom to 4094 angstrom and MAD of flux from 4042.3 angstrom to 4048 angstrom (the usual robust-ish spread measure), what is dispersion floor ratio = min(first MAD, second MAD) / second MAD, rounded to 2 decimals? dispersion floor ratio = 1.00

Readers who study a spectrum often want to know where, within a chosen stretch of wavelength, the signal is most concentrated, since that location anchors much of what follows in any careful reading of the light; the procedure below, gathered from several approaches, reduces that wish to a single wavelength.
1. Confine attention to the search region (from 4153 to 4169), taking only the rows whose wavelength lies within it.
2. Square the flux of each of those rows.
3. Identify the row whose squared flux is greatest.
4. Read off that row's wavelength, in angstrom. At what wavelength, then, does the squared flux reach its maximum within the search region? 4157.99 angstrom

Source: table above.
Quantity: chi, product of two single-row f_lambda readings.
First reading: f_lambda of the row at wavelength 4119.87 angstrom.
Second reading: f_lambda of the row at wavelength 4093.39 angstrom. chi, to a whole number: 133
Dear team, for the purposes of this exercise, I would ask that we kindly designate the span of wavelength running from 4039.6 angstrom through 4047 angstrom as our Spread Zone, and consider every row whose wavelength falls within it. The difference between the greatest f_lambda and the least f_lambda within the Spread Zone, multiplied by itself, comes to 22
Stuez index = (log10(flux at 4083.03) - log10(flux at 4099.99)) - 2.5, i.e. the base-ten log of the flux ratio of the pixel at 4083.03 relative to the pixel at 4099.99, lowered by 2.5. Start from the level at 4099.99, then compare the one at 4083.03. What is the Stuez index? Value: -2.19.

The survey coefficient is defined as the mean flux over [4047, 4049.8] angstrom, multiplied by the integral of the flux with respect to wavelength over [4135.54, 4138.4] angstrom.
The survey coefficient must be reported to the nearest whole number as 403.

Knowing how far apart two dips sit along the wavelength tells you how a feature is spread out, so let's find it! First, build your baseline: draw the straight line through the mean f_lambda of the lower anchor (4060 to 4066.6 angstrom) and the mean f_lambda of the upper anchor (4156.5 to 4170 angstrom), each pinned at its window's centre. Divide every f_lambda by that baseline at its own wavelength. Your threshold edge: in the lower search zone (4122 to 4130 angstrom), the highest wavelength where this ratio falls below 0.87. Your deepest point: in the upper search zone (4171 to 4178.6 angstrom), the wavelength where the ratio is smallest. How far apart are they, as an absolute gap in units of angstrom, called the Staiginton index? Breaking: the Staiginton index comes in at 44.9 angstrom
